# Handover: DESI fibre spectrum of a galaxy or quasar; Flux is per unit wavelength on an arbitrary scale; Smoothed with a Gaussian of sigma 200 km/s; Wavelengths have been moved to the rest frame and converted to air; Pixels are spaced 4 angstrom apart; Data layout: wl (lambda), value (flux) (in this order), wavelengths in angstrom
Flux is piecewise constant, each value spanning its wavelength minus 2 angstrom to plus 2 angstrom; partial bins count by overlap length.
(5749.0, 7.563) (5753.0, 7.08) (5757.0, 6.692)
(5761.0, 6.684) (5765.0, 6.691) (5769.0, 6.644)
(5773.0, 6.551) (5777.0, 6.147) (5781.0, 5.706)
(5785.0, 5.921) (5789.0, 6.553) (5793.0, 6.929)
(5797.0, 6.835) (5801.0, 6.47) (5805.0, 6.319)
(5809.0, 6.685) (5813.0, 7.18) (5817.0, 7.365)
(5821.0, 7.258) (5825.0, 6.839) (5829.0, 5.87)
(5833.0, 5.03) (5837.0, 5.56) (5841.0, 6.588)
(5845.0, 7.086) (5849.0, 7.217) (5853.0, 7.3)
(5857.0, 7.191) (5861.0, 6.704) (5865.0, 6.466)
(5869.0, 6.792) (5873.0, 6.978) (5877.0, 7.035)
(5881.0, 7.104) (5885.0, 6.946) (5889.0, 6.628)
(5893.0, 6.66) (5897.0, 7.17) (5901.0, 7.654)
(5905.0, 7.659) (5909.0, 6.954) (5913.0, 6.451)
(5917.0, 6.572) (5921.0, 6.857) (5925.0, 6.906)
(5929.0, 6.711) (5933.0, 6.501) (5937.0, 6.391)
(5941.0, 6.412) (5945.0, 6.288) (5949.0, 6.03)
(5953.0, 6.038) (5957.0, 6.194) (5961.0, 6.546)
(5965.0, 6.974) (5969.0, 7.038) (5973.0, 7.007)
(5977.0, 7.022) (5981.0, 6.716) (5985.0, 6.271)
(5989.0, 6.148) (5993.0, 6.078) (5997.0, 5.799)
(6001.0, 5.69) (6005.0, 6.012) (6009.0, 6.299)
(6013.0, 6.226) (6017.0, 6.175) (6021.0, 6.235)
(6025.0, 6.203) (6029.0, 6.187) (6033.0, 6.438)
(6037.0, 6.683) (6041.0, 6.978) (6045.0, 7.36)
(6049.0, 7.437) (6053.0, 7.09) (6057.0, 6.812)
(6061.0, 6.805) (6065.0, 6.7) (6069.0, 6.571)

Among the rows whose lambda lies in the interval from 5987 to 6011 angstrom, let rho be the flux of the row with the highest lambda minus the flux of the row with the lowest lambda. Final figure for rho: 0.2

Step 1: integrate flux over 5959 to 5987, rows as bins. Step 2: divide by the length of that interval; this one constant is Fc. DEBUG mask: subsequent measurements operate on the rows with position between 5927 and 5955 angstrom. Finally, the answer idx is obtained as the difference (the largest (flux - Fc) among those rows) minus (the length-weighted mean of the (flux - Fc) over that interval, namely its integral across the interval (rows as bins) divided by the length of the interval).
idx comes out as 0.37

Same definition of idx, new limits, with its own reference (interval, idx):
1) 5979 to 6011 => 0.59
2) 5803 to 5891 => 0.63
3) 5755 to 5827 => 0.73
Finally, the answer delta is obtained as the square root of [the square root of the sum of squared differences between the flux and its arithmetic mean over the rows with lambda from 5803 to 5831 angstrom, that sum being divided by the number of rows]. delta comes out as 0.71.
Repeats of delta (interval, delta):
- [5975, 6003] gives 0.67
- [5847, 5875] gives 0.53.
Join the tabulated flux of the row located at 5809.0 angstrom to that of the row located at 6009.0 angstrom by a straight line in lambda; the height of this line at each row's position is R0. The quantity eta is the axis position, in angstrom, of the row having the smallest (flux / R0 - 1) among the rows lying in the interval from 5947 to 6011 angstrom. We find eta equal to 6001.0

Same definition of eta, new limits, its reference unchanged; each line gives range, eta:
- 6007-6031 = 6017.0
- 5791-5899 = 5833.0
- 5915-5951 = 5949.0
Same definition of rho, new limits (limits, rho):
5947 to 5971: 1.0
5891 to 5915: -0.2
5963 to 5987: -0.7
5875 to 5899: 0.1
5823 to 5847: 0.2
